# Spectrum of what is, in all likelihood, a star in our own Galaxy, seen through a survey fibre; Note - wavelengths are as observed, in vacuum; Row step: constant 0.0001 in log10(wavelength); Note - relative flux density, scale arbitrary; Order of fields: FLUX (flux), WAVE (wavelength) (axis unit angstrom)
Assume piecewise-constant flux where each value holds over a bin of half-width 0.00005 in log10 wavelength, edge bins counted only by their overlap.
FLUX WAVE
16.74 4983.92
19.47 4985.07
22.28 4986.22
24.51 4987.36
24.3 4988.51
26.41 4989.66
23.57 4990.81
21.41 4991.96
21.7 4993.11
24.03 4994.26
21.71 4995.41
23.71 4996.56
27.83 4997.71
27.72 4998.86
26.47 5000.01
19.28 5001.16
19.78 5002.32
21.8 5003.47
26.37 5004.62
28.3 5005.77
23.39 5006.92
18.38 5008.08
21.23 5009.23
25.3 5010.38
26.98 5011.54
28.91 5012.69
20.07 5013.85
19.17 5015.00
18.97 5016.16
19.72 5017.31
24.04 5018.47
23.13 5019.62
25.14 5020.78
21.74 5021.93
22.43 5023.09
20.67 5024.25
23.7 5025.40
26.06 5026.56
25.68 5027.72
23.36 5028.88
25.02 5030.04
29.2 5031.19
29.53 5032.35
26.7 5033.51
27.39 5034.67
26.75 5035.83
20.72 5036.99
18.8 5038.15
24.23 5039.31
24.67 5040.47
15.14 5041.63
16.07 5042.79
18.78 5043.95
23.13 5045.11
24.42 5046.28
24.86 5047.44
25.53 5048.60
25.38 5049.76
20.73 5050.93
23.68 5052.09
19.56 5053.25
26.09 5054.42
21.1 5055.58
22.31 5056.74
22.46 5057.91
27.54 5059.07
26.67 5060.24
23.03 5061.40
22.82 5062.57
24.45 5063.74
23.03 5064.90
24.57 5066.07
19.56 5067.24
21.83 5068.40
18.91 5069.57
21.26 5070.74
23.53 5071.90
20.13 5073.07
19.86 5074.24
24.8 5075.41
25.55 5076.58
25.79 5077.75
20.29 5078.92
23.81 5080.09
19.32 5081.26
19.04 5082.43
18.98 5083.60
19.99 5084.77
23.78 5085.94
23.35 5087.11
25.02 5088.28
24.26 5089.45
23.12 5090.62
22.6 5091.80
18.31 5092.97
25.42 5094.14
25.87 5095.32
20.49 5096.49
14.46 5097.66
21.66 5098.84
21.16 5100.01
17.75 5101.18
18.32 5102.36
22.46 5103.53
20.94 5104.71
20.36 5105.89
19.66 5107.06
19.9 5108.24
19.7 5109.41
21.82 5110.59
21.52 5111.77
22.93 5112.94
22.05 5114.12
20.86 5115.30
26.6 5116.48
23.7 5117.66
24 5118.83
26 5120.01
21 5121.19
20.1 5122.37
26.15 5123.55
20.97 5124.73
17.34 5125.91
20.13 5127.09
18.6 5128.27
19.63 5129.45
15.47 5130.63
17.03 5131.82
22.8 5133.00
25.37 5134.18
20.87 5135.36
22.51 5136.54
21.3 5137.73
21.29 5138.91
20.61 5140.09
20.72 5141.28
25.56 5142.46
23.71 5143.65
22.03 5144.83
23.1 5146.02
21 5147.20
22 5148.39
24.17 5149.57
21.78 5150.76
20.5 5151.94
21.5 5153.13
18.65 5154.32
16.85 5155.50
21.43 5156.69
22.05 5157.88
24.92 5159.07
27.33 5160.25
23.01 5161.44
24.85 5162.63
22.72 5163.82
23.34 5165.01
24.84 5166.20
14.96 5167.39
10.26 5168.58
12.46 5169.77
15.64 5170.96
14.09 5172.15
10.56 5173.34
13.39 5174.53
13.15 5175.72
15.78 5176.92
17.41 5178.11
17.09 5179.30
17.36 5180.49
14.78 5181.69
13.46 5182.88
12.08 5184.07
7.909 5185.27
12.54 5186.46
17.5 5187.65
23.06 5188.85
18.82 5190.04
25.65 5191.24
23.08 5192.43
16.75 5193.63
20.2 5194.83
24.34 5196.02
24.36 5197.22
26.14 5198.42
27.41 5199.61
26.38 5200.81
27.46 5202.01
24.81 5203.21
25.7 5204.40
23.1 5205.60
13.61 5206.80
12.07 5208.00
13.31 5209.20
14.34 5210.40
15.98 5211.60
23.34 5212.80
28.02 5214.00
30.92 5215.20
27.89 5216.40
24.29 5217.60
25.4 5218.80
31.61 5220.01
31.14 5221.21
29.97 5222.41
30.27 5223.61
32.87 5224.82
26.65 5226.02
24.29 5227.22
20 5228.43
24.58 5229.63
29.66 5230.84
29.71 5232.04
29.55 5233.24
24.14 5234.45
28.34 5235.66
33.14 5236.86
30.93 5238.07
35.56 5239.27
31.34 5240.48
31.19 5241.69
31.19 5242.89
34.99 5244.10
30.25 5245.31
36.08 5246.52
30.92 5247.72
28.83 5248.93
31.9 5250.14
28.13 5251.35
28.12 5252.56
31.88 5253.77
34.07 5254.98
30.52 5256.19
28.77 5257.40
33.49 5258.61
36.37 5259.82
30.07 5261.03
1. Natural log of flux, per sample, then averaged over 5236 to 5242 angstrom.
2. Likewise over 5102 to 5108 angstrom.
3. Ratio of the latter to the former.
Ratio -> 0.87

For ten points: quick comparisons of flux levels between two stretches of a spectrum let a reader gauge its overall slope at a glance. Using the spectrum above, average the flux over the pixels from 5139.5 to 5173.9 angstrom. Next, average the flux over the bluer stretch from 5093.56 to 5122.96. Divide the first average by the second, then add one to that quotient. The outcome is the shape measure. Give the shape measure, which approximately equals 1.95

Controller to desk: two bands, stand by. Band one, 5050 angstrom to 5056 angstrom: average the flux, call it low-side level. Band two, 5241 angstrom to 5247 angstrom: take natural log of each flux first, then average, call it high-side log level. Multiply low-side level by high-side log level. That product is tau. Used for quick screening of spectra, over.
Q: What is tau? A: 78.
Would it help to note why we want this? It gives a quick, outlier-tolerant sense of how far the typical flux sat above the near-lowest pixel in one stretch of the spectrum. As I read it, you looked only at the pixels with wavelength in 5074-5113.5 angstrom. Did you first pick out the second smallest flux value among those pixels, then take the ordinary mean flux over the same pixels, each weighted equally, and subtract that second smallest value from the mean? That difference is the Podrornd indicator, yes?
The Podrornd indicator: 3.8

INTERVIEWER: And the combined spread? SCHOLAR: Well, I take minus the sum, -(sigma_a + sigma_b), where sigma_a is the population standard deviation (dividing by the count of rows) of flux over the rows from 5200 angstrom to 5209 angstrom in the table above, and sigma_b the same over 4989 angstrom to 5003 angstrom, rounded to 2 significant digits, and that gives -8.7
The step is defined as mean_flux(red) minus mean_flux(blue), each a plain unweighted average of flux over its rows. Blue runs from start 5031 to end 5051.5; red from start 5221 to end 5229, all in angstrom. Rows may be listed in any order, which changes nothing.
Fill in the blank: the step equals 4.4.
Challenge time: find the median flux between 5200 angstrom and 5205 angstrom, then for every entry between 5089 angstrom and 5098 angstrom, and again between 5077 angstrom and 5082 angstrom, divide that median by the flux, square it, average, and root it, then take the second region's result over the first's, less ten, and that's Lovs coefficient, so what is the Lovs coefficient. -9.05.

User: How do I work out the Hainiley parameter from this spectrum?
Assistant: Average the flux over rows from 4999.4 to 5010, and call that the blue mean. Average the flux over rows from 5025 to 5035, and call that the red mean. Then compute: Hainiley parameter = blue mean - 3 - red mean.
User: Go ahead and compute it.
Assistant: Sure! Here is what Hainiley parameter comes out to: -6.5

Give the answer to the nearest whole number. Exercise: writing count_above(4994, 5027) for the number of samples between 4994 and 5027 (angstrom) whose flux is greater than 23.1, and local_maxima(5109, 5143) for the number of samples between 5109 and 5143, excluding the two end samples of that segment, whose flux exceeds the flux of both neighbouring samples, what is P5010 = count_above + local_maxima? 25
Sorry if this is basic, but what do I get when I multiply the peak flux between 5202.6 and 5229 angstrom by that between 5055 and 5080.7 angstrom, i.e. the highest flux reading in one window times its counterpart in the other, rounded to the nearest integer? 905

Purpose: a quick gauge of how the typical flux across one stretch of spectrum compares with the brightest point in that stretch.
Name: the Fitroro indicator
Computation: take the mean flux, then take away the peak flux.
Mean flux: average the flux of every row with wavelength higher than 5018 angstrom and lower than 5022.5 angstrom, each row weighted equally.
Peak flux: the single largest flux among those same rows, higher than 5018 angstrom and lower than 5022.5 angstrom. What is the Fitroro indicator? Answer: -1.6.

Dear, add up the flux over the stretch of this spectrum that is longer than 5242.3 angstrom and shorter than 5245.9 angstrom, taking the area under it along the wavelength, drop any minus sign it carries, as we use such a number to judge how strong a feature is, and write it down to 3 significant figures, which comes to 116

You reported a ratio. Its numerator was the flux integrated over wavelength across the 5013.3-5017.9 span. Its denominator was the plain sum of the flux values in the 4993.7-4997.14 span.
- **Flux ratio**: 1.3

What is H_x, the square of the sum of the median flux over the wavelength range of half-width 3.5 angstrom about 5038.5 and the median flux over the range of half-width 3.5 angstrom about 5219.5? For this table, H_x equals 2642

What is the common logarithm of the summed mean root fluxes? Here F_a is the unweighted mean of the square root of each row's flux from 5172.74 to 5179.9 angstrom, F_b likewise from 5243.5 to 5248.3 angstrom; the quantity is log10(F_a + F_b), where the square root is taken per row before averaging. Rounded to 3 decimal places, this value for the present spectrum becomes 0.980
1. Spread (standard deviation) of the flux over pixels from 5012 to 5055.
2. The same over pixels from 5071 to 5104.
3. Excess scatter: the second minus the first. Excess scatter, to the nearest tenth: -0.6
